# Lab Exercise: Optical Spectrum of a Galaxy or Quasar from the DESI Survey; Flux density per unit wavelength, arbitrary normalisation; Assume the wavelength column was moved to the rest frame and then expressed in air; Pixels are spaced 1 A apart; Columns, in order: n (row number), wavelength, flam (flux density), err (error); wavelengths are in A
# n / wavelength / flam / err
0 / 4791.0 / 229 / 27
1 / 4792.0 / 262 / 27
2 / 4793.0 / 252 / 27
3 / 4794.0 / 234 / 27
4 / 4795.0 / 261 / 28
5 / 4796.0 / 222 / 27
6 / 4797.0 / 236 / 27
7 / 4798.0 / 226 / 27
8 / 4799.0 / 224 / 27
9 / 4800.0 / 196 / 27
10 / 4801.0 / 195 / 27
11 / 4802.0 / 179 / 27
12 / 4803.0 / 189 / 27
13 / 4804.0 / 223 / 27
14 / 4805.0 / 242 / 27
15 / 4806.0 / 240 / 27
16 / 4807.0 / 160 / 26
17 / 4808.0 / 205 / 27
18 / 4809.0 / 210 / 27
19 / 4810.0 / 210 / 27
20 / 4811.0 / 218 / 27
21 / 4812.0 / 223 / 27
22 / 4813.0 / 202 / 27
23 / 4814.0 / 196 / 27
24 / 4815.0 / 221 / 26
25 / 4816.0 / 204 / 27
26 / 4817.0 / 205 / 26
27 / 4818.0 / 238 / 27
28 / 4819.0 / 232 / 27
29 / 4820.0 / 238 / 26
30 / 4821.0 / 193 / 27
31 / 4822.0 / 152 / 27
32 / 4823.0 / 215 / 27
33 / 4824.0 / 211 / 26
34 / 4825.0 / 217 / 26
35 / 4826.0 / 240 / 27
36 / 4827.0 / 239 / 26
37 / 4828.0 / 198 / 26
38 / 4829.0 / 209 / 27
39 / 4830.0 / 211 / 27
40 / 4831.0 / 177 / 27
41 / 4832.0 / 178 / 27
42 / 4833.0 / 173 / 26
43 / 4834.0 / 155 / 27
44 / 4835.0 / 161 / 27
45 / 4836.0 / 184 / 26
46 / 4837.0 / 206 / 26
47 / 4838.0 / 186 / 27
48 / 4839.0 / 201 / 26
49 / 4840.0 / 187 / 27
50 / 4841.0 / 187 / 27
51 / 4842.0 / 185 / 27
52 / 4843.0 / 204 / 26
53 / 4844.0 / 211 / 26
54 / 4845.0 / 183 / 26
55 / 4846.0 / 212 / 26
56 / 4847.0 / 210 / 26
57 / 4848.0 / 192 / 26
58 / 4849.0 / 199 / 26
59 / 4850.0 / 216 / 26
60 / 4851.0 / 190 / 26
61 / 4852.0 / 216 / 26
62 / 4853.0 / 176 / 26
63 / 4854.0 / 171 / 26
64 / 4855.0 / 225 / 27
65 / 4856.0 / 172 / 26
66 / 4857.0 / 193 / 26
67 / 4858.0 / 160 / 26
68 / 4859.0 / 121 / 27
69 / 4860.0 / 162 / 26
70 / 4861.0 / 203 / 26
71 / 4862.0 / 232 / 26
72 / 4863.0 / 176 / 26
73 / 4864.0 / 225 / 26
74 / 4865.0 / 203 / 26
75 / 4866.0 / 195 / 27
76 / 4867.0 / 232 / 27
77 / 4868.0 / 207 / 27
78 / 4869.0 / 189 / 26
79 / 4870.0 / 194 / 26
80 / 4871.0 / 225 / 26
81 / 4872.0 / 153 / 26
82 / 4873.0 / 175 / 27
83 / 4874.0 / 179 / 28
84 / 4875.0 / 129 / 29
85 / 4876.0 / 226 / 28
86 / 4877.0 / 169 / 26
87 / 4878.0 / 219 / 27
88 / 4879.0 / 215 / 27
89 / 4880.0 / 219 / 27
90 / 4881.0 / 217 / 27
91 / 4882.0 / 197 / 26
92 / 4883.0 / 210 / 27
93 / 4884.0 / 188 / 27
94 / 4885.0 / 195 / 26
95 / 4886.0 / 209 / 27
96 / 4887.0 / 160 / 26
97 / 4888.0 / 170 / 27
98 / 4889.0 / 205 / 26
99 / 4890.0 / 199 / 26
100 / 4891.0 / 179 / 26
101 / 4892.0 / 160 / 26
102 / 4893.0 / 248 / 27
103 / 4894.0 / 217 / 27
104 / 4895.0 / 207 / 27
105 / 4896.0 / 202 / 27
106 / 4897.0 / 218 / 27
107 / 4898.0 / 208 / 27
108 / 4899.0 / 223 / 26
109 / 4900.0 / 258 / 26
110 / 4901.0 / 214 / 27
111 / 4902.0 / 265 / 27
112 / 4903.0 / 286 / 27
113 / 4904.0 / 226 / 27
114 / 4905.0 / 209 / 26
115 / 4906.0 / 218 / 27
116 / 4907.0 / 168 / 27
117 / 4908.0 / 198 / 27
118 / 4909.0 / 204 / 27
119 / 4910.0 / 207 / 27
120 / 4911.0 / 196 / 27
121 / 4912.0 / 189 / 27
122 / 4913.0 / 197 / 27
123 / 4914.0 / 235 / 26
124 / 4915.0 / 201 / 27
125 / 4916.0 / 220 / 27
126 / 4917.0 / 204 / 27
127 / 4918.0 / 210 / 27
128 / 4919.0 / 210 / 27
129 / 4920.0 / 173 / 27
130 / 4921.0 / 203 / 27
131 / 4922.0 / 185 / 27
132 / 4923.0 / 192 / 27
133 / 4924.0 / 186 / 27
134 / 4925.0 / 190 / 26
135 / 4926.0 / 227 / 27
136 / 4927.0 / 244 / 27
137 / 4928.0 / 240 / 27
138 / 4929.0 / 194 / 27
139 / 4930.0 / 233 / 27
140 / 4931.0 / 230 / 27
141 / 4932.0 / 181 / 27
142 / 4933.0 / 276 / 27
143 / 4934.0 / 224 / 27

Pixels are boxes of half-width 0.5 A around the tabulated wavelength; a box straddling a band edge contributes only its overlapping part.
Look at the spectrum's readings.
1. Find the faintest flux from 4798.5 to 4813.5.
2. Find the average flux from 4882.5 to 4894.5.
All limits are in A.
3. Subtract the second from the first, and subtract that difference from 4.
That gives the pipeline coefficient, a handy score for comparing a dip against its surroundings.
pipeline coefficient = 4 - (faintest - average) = 39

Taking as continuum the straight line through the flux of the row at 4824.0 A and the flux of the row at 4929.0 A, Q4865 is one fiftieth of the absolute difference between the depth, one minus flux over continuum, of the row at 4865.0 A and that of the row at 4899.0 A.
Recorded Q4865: 0.0026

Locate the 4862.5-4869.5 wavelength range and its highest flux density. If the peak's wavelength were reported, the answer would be 4867.0 A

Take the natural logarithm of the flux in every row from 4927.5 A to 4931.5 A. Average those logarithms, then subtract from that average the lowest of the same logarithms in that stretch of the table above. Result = 0.14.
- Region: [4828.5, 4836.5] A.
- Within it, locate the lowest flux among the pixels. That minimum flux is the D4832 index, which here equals 155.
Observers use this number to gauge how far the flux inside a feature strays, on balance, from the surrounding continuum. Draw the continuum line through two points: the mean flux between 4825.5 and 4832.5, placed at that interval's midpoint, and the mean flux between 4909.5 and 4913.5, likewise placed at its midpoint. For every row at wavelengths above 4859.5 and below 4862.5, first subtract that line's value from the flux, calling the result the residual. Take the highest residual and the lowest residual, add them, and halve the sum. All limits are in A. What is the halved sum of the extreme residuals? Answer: -6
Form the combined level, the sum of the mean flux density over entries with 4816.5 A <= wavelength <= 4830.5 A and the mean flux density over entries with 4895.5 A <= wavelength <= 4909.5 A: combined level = 435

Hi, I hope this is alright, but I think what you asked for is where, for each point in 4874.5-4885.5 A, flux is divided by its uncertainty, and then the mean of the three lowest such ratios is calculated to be 5.97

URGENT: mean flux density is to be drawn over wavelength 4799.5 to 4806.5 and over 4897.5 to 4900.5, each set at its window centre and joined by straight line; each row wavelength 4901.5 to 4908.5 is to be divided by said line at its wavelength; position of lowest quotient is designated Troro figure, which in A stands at 4907.0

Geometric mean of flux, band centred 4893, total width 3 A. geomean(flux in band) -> 205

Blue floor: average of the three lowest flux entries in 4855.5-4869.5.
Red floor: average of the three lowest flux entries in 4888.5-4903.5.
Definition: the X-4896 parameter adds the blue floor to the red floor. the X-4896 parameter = 327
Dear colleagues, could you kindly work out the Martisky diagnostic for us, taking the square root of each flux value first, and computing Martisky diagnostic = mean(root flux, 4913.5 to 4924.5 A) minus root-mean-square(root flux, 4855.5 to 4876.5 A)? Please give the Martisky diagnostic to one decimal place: 0.5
